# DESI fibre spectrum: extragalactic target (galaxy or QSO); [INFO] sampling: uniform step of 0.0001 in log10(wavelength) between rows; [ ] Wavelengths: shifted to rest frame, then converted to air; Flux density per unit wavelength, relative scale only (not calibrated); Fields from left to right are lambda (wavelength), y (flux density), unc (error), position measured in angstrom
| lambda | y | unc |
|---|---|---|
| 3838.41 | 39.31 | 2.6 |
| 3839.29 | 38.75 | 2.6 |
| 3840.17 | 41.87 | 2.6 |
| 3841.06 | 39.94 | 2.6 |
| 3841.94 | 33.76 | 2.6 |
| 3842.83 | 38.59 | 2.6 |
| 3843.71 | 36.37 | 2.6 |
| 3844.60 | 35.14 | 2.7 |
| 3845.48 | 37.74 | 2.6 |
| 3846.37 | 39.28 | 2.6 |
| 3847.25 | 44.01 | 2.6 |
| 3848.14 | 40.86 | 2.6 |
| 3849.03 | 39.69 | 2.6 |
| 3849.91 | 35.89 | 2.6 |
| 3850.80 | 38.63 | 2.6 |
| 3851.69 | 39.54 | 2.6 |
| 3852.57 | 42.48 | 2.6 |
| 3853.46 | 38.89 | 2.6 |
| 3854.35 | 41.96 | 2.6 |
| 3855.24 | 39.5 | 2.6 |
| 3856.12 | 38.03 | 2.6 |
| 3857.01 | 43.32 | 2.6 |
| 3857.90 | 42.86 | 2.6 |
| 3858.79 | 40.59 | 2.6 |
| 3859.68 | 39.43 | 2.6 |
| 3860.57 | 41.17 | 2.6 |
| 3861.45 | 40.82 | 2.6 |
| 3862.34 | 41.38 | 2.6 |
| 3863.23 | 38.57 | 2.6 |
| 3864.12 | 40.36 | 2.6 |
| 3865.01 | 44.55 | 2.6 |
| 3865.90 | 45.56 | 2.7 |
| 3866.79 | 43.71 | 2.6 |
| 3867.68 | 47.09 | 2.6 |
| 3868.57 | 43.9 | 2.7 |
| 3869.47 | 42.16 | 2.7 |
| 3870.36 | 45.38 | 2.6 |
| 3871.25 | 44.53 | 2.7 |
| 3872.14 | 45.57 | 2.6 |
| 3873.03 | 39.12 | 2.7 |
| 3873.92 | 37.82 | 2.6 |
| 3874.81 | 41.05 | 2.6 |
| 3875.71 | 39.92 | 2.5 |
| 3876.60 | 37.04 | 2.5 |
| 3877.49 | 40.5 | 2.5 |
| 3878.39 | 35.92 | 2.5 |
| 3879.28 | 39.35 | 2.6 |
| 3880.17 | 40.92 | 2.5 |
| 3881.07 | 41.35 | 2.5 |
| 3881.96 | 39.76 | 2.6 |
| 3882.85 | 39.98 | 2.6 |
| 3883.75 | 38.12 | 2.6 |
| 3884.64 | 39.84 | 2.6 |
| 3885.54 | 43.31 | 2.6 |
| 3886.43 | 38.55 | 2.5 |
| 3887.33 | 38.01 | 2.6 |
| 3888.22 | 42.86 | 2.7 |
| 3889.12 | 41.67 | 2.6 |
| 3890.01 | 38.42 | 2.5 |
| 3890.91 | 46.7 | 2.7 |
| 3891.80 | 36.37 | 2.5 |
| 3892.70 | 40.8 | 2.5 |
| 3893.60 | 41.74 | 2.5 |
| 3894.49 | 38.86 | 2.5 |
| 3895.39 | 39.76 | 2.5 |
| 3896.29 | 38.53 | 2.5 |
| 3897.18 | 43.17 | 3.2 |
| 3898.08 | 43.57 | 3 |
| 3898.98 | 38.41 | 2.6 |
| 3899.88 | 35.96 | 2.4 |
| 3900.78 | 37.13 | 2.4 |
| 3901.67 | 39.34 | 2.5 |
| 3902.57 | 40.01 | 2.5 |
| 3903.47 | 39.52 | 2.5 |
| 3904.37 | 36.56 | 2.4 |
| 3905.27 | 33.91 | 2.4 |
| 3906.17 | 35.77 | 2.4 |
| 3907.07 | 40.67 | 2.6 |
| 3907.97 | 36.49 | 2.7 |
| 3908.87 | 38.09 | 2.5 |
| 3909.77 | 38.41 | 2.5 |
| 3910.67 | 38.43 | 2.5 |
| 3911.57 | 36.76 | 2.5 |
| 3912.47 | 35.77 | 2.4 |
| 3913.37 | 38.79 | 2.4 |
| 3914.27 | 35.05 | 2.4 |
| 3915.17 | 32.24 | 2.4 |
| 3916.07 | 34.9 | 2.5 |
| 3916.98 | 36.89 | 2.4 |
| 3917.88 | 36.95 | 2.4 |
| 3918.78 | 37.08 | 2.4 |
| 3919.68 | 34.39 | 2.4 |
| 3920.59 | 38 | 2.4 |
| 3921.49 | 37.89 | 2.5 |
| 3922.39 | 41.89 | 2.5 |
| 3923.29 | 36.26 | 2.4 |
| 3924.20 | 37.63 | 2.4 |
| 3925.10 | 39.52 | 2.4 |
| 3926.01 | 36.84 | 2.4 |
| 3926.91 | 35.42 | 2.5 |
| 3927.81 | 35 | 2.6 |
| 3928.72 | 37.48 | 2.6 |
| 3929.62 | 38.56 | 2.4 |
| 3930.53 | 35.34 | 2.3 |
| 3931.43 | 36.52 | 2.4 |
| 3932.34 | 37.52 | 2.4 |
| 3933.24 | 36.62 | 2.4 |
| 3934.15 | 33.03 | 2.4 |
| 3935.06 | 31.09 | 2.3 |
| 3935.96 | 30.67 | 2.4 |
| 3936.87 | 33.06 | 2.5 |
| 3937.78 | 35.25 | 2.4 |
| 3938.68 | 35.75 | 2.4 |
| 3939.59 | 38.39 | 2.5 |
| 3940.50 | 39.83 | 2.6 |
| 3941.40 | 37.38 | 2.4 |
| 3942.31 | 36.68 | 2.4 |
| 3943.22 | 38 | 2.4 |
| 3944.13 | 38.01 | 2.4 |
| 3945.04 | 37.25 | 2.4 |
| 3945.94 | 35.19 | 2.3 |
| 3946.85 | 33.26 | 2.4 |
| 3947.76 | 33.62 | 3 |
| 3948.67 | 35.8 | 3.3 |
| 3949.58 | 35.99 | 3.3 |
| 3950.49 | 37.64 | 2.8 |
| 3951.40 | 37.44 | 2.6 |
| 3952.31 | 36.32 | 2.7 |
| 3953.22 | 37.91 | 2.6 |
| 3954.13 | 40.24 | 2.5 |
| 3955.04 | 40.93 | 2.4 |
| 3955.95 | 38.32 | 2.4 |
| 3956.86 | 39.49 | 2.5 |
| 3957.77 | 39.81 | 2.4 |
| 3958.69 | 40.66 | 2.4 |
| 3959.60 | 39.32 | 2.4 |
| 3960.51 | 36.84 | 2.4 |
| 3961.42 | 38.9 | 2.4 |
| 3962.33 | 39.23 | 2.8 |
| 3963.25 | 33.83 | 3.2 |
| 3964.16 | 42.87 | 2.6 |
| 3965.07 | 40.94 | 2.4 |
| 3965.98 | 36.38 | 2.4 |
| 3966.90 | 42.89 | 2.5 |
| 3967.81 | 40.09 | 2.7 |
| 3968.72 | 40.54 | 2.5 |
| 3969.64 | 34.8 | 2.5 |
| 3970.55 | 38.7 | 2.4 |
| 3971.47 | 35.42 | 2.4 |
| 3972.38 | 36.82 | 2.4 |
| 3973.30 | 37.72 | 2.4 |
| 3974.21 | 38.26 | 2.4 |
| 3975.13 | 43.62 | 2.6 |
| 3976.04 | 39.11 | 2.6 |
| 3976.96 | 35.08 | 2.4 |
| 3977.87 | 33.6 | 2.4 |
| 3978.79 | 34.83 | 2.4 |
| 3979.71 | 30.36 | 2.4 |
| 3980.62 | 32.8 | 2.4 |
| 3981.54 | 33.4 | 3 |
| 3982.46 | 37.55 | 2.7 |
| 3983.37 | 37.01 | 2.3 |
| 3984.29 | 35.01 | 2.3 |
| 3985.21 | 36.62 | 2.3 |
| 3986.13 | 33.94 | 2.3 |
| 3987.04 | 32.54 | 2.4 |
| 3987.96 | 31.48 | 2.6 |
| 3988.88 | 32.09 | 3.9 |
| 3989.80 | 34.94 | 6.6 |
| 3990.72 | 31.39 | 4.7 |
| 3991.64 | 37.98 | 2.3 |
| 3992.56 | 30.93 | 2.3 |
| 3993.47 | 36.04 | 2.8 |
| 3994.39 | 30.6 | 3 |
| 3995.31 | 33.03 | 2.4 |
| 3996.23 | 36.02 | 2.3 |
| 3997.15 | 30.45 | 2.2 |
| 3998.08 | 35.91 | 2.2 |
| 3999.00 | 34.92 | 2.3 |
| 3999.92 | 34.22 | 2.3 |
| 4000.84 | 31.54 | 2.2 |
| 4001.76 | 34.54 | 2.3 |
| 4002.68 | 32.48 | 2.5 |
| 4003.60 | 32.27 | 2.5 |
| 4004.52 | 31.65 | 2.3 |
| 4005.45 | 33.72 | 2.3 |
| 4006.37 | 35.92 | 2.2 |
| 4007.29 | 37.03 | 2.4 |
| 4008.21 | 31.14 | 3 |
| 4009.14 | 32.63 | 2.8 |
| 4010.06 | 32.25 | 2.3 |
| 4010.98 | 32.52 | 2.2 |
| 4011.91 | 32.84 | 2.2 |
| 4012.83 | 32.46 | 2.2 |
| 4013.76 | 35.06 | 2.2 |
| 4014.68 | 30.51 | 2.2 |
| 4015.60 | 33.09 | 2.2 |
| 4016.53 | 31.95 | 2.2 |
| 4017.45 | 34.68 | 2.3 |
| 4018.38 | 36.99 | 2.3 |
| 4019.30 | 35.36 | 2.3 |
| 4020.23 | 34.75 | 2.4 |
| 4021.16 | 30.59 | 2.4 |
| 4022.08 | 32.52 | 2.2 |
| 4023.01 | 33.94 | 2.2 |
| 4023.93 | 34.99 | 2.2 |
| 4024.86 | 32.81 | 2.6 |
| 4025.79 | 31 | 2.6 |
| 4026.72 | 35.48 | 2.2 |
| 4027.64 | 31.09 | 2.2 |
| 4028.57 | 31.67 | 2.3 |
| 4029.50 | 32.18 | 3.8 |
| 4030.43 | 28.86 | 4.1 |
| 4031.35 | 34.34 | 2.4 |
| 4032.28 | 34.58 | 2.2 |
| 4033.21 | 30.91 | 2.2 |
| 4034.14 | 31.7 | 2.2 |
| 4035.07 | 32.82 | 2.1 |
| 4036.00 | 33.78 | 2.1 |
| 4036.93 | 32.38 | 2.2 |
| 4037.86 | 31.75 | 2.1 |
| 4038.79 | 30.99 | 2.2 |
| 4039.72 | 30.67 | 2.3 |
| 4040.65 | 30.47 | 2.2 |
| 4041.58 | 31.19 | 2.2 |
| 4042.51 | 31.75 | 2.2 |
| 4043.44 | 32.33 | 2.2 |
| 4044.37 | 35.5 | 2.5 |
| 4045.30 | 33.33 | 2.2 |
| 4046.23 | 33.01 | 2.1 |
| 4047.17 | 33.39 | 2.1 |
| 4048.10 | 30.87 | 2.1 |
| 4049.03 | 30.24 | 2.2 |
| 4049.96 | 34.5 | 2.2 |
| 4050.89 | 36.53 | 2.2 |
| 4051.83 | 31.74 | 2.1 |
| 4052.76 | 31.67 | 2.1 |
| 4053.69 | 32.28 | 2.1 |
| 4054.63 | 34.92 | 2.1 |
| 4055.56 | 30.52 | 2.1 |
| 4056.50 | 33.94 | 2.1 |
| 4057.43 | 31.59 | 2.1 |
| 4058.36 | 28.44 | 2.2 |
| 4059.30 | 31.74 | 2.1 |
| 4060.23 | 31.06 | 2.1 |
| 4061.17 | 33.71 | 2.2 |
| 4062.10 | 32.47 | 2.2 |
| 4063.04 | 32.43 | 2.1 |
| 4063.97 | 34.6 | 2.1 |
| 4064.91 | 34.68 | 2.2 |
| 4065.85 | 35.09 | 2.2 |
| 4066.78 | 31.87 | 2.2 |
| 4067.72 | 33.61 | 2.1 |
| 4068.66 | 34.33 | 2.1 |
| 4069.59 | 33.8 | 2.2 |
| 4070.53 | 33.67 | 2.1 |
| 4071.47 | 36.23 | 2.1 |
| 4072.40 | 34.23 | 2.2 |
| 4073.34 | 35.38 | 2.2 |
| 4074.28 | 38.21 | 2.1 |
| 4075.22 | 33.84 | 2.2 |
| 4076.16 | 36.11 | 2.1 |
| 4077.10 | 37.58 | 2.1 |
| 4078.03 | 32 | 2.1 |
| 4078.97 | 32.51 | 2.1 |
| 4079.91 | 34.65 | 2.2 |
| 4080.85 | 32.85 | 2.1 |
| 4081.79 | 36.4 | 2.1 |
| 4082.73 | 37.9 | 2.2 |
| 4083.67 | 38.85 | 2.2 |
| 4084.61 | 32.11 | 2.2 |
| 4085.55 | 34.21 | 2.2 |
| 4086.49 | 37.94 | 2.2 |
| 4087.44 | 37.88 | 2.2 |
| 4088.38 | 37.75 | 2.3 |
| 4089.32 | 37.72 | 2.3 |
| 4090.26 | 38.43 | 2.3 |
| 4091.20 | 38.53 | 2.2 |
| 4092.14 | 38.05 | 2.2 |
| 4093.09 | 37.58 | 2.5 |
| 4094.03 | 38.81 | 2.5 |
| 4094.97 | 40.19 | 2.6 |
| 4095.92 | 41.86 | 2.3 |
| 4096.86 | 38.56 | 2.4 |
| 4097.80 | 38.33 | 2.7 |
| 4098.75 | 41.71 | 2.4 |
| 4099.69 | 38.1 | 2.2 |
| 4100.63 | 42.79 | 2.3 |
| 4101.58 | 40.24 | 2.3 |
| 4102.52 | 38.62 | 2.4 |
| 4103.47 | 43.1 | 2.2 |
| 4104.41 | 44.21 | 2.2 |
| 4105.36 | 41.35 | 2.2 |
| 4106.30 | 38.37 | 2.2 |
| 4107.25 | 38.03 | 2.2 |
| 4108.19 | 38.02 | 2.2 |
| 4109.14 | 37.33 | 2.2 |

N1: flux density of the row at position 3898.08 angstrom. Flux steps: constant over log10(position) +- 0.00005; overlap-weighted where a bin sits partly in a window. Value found 43.57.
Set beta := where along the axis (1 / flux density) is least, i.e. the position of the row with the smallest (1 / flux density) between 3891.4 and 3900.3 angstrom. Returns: 3898.08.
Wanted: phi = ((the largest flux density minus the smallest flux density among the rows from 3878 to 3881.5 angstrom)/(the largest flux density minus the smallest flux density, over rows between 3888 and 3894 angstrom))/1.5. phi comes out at 0.4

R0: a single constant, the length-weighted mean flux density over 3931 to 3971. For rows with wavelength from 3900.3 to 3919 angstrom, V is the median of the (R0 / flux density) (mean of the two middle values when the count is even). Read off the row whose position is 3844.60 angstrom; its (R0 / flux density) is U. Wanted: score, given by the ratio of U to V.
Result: 1.05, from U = 1.06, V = 1.011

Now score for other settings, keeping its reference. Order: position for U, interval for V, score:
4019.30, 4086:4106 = 1.09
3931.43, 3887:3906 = 1.08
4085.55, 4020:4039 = 0.95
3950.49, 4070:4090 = 0.96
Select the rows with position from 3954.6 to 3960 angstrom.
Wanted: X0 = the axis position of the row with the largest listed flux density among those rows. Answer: 3955.04 angstrom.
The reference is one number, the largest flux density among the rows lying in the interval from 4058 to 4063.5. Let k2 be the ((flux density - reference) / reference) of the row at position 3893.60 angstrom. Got 0.2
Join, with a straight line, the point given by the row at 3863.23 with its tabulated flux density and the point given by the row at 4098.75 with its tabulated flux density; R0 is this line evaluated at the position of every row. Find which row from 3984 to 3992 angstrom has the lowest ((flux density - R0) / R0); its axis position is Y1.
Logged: 3990.72 angstrom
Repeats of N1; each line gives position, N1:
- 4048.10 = 30.87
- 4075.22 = 33.84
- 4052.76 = 31.67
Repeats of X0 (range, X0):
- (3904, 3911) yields 3907.07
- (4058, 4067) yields 4065.85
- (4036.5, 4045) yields 4044.37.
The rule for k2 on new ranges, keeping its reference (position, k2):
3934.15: 0.0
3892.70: 0.2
